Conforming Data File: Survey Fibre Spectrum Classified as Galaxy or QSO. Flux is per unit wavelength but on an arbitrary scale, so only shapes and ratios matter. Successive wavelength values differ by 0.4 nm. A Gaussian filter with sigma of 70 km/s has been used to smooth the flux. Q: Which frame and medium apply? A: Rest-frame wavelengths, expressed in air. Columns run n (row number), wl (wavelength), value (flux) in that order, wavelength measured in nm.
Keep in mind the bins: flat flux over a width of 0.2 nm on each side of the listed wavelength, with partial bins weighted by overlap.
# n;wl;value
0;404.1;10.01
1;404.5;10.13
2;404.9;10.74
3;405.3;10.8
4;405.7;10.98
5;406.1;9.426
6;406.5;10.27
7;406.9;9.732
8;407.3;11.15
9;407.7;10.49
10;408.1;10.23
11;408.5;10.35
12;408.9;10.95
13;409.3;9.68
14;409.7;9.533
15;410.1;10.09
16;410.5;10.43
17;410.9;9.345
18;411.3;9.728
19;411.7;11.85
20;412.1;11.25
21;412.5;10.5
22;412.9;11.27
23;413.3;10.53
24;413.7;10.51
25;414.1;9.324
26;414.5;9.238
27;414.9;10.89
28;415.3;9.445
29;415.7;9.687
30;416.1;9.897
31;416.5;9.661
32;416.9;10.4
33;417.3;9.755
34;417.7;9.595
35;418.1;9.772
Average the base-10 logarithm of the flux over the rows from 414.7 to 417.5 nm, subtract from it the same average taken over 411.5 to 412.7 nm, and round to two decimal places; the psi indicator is -0.05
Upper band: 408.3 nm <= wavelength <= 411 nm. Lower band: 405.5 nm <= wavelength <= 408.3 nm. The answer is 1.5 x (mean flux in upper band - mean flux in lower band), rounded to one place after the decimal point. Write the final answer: -0.4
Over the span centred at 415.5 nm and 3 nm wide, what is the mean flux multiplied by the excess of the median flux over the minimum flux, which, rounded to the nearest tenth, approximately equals 4.3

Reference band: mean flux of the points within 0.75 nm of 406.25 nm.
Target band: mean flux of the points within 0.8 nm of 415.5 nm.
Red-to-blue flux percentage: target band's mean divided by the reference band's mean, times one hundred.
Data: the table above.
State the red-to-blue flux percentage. 99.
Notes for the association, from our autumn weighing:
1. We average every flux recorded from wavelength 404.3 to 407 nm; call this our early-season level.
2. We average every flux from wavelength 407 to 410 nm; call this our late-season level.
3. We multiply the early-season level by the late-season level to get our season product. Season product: 106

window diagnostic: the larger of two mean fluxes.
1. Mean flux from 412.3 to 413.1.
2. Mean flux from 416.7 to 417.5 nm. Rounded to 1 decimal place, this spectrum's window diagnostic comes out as 10.9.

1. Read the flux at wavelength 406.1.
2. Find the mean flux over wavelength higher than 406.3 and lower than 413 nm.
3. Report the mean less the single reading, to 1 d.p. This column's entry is 1.0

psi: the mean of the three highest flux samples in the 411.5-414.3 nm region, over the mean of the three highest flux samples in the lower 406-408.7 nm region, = 1.07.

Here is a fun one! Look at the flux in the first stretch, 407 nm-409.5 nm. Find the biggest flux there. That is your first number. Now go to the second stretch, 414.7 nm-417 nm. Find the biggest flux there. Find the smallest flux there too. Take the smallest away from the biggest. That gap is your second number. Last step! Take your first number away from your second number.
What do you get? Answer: -9.7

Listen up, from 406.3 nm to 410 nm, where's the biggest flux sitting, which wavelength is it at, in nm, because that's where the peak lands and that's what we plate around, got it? 407.3 nm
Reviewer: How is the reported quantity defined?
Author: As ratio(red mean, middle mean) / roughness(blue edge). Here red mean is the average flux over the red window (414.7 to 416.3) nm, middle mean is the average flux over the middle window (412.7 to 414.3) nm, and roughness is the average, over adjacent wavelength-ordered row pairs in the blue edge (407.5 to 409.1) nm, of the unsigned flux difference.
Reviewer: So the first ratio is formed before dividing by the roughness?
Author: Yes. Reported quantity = 2.94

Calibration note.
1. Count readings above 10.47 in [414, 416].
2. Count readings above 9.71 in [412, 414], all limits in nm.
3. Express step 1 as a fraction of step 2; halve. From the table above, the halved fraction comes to 0.10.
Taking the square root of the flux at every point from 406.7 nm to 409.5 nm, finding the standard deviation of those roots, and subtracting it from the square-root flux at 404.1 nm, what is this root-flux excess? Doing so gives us 3.08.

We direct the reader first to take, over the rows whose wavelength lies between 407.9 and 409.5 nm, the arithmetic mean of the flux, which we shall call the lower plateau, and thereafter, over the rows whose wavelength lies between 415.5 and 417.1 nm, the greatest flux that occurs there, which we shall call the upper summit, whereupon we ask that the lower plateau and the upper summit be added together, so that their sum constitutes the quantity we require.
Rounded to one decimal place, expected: 20.7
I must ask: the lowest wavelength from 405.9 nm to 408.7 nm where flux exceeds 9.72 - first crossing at 406.5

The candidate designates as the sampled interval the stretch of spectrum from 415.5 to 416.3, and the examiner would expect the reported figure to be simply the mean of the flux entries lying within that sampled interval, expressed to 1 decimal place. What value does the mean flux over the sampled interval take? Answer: 9.8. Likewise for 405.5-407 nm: 10.1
